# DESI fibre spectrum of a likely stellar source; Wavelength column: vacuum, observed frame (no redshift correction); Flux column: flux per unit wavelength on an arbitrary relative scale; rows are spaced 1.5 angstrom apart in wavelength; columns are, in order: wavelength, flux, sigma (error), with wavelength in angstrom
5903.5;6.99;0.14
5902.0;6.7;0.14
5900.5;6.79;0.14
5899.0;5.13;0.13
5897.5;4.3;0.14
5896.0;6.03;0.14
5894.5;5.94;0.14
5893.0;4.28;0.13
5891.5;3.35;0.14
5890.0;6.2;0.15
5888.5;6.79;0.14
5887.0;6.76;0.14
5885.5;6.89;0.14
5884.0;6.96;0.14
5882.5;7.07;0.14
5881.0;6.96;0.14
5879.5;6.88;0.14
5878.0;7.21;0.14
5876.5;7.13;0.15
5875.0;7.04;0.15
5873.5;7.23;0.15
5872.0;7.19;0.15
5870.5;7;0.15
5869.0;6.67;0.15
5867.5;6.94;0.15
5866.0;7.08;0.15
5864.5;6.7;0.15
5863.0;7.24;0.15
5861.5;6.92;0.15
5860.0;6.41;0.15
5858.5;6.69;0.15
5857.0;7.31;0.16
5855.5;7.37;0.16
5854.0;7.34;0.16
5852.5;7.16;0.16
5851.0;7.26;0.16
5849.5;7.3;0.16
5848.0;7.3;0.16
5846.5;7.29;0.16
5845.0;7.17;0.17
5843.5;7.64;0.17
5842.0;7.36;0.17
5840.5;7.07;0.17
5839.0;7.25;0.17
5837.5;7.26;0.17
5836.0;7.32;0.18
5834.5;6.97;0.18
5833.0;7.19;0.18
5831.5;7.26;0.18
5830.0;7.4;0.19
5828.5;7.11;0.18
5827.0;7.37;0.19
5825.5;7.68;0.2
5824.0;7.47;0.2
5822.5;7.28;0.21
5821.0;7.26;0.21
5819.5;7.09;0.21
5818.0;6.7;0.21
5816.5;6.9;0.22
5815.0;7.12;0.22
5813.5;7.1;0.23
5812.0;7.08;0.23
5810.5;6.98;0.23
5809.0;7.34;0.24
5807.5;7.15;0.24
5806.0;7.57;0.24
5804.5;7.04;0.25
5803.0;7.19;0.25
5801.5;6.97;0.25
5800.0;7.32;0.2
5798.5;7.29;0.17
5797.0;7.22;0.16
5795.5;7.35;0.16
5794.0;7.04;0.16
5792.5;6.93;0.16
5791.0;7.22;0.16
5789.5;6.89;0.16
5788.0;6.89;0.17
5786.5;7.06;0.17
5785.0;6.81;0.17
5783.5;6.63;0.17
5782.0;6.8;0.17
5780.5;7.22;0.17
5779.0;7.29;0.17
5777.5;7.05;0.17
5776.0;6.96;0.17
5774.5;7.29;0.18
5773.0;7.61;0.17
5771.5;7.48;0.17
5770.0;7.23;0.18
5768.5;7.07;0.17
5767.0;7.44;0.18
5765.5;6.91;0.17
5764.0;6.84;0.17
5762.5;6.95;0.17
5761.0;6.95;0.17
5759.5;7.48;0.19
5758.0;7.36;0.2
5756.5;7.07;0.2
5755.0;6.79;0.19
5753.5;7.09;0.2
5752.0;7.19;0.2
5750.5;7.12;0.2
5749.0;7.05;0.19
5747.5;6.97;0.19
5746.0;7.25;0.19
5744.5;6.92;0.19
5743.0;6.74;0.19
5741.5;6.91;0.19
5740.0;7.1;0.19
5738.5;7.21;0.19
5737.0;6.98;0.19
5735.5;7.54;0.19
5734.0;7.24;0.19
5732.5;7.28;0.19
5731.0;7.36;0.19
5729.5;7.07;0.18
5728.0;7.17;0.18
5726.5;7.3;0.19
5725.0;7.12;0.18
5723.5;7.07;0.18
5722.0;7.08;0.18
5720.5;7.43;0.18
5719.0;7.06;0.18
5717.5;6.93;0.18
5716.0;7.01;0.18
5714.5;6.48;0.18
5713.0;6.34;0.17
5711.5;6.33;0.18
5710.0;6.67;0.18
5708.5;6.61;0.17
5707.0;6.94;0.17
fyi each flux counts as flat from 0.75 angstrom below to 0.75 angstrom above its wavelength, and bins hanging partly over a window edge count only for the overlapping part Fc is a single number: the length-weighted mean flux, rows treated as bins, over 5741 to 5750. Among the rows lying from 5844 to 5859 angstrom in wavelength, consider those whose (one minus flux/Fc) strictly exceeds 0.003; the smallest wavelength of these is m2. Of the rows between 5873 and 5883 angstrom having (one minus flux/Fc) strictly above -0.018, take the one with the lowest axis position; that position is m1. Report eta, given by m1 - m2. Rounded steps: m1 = 5875.0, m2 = 5858.5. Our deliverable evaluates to 16.5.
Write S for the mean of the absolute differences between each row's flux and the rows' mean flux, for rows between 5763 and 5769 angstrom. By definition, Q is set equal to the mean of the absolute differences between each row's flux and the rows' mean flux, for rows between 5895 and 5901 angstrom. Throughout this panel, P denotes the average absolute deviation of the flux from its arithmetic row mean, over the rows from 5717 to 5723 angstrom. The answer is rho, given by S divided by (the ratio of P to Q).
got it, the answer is 1.06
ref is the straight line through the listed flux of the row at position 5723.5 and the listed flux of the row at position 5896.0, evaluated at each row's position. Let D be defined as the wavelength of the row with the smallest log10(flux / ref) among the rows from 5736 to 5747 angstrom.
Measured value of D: 5743.0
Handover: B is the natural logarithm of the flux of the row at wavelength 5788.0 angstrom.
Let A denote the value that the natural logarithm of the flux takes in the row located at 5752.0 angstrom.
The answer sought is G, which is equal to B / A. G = 0.98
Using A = 1.97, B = 1.93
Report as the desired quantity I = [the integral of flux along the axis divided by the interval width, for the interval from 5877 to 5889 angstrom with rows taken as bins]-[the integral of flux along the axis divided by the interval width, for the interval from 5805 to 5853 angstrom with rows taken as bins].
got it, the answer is -0.28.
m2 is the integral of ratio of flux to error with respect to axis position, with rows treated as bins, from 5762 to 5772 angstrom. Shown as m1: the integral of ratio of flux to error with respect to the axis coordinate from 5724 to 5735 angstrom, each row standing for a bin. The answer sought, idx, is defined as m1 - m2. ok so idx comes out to 16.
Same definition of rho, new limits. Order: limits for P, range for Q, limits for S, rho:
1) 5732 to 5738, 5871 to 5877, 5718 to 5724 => 0.06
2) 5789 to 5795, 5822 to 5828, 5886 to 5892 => 1.38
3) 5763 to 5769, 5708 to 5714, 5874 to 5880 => 0.08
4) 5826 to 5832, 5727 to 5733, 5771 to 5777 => 0.21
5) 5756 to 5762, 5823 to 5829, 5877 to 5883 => 0.09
